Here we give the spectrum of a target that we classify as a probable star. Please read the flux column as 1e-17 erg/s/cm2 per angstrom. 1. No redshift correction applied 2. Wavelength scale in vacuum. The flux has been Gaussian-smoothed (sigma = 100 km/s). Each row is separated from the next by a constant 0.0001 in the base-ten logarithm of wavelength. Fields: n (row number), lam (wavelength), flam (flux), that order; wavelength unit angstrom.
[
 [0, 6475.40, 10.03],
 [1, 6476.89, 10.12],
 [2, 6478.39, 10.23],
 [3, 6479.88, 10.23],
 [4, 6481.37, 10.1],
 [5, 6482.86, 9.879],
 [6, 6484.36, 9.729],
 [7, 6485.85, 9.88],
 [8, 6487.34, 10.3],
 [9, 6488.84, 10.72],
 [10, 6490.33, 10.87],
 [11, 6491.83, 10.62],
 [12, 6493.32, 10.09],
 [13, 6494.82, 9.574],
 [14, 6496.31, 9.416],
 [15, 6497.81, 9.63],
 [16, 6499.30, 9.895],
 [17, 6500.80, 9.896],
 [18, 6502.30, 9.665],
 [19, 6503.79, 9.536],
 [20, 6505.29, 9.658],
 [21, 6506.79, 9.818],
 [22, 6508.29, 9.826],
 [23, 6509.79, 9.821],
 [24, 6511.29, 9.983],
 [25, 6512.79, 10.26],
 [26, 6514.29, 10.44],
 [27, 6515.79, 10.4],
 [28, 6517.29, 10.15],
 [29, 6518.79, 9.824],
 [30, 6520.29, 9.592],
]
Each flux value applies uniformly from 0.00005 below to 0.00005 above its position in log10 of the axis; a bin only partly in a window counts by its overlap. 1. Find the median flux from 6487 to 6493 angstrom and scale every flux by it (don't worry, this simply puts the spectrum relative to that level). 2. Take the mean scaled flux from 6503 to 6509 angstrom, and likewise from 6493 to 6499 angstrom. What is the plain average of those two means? 0.908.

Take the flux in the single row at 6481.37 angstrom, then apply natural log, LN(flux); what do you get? 2.31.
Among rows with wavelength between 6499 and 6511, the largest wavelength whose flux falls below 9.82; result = 6506.79 angstrom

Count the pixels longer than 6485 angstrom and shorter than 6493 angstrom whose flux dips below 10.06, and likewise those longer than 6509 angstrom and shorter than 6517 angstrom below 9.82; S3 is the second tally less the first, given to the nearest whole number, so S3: -1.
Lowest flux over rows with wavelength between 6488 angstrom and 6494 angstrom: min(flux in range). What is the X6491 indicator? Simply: 10.09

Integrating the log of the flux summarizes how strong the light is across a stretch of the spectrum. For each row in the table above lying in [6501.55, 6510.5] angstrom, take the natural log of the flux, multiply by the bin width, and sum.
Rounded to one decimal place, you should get 20.4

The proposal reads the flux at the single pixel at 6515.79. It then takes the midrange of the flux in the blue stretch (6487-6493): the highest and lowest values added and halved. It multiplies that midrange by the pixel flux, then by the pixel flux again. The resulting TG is 1145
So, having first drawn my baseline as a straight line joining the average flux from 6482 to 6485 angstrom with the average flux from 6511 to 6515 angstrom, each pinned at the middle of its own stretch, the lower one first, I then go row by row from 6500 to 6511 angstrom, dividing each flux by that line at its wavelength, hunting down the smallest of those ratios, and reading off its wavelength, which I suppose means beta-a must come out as 6503.79 angstrom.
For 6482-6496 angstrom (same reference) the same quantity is 6494.82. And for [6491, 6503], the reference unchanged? 6496.31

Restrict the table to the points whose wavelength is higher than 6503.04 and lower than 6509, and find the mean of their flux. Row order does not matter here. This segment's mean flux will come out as 9.7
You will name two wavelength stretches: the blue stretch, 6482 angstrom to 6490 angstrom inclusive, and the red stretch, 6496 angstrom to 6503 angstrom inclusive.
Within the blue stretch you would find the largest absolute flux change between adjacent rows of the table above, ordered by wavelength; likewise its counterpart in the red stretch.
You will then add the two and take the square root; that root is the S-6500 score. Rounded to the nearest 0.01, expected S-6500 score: 0.83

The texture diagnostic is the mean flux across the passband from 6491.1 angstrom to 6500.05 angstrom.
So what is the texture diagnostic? 9.9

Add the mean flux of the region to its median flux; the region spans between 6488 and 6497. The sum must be 20.6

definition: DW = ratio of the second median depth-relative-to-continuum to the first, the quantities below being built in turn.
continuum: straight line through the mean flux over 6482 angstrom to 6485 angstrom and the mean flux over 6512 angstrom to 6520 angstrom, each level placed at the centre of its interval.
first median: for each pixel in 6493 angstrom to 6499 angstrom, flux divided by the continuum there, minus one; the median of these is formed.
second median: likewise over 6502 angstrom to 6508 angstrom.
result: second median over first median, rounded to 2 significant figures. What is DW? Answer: 1.1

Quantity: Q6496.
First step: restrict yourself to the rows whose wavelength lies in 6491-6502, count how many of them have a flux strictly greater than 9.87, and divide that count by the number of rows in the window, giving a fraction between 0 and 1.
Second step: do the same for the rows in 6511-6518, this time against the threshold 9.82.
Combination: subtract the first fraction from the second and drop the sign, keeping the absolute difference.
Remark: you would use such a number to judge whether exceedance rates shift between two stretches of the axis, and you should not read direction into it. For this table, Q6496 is 0.43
